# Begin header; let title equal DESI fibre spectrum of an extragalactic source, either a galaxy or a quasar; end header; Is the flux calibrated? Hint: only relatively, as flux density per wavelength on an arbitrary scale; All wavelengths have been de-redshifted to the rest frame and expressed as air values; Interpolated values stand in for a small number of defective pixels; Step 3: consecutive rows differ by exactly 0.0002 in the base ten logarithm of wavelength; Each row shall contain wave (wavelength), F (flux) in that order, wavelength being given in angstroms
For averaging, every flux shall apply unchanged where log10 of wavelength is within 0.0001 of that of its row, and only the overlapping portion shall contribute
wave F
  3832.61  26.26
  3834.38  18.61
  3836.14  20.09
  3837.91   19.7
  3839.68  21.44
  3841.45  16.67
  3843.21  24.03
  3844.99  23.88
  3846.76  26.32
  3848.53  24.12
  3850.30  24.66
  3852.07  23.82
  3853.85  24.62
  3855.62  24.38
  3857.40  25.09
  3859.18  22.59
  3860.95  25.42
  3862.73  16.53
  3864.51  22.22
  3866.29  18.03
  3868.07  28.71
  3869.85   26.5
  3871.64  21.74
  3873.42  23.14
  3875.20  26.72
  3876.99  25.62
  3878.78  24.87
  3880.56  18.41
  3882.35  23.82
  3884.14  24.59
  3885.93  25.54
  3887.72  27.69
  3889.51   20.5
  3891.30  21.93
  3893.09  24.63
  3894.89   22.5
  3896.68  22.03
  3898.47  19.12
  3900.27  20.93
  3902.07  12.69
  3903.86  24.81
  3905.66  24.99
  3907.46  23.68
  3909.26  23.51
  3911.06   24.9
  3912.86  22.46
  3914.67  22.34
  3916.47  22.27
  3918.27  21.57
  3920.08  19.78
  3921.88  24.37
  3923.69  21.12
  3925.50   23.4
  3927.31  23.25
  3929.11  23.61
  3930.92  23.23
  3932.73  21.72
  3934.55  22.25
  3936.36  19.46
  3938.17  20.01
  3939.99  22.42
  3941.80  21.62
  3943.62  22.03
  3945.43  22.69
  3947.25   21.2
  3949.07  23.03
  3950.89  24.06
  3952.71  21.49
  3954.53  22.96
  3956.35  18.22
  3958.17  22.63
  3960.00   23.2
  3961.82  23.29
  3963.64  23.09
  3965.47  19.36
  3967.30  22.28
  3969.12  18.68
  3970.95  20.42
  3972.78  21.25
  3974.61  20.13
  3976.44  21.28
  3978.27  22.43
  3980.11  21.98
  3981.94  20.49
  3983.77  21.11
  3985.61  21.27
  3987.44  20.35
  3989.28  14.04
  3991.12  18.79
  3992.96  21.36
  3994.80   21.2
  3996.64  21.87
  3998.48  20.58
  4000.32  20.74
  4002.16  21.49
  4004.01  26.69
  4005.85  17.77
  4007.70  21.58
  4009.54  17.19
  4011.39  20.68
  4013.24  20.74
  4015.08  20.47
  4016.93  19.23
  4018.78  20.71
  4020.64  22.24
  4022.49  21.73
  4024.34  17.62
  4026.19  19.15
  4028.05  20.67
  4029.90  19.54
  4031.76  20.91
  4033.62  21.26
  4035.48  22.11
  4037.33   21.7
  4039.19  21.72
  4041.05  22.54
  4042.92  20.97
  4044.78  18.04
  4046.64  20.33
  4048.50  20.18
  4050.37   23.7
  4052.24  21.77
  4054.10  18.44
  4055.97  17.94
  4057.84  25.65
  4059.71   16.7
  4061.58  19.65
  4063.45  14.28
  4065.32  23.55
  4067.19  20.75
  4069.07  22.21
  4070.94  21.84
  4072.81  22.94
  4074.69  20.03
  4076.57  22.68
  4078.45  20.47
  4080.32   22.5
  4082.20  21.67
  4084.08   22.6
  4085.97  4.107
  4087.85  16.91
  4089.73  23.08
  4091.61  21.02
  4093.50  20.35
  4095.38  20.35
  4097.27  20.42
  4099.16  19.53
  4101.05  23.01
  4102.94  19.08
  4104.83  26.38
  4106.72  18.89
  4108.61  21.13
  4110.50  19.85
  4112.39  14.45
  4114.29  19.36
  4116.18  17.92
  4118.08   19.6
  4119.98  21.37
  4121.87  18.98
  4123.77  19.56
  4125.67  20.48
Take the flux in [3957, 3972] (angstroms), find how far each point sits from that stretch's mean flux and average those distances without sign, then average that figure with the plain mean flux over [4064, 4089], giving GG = 10.9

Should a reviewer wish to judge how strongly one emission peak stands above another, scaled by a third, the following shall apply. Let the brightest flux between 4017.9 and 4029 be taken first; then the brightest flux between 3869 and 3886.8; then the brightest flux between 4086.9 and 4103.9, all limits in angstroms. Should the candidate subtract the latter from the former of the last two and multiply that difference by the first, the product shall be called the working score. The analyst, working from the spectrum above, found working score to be 81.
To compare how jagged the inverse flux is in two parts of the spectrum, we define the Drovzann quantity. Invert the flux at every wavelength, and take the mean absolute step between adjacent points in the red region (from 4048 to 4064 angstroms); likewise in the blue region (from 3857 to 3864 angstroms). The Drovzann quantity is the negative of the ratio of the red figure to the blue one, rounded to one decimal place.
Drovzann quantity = -1.1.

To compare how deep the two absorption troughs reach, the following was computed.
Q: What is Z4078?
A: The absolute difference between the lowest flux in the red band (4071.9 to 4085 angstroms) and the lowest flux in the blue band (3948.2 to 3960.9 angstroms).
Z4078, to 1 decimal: 1.8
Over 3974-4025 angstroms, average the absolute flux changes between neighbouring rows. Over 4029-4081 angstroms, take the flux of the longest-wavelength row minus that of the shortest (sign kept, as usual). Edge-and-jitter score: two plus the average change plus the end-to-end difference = 7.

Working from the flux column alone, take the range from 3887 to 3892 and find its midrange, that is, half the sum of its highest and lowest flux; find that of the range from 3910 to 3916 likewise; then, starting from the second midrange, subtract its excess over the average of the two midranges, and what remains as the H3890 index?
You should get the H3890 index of 23.9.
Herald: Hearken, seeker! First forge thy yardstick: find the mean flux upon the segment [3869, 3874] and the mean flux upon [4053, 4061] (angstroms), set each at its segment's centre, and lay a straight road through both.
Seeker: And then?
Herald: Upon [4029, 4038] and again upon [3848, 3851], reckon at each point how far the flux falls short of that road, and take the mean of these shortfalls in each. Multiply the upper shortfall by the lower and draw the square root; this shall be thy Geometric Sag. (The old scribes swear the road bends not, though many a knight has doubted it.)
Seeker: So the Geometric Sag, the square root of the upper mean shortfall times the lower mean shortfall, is 0.3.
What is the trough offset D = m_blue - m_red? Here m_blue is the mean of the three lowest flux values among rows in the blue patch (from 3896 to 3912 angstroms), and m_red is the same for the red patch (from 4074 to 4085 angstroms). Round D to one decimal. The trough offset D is -3.1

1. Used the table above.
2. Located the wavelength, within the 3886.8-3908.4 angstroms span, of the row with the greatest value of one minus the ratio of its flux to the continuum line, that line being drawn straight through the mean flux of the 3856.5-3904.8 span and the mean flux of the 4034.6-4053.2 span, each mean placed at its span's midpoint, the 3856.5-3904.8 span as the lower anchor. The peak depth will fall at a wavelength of 3902.07 angstroms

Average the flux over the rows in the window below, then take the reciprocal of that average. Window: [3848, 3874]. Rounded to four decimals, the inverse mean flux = 0.0427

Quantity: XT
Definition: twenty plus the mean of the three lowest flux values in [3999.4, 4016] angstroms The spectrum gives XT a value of 38.5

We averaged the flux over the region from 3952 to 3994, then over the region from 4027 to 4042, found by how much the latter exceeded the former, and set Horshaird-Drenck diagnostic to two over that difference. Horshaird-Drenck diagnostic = 5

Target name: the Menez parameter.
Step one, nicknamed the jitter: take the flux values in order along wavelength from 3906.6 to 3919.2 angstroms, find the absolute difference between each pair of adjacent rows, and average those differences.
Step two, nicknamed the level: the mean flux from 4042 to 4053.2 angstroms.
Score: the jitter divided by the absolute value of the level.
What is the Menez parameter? 0.039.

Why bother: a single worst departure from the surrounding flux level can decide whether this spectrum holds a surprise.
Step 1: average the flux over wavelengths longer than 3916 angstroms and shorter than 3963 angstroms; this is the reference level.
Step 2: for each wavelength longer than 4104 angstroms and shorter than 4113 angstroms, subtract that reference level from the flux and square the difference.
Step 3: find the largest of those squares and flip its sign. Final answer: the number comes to -59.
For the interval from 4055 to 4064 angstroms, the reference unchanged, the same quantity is -61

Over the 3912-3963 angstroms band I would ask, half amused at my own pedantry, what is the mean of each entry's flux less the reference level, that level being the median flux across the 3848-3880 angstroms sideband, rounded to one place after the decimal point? -2.4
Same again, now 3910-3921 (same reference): -2.3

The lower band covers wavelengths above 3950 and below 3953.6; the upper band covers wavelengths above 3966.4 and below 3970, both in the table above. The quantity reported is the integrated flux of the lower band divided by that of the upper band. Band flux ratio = 1.11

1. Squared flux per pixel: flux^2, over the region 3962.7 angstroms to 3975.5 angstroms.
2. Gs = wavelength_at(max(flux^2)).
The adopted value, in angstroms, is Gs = 3963.64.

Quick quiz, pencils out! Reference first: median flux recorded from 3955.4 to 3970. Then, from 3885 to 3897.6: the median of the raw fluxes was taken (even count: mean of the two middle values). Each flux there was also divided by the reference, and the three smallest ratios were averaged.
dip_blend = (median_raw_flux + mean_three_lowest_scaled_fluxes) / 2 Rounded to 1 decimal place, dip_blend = 11.7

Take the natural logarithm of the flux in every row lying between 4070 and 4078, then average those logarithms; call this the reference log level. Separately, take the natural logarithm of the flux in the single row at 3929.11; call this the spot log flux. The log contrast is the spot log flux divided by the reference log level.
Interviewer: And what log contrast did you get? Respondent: 1.03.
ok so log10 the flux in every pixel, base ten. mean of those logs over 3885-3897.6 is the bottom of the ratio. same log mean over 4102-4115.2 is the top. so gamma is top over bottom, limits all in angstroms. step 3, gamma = 0.94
